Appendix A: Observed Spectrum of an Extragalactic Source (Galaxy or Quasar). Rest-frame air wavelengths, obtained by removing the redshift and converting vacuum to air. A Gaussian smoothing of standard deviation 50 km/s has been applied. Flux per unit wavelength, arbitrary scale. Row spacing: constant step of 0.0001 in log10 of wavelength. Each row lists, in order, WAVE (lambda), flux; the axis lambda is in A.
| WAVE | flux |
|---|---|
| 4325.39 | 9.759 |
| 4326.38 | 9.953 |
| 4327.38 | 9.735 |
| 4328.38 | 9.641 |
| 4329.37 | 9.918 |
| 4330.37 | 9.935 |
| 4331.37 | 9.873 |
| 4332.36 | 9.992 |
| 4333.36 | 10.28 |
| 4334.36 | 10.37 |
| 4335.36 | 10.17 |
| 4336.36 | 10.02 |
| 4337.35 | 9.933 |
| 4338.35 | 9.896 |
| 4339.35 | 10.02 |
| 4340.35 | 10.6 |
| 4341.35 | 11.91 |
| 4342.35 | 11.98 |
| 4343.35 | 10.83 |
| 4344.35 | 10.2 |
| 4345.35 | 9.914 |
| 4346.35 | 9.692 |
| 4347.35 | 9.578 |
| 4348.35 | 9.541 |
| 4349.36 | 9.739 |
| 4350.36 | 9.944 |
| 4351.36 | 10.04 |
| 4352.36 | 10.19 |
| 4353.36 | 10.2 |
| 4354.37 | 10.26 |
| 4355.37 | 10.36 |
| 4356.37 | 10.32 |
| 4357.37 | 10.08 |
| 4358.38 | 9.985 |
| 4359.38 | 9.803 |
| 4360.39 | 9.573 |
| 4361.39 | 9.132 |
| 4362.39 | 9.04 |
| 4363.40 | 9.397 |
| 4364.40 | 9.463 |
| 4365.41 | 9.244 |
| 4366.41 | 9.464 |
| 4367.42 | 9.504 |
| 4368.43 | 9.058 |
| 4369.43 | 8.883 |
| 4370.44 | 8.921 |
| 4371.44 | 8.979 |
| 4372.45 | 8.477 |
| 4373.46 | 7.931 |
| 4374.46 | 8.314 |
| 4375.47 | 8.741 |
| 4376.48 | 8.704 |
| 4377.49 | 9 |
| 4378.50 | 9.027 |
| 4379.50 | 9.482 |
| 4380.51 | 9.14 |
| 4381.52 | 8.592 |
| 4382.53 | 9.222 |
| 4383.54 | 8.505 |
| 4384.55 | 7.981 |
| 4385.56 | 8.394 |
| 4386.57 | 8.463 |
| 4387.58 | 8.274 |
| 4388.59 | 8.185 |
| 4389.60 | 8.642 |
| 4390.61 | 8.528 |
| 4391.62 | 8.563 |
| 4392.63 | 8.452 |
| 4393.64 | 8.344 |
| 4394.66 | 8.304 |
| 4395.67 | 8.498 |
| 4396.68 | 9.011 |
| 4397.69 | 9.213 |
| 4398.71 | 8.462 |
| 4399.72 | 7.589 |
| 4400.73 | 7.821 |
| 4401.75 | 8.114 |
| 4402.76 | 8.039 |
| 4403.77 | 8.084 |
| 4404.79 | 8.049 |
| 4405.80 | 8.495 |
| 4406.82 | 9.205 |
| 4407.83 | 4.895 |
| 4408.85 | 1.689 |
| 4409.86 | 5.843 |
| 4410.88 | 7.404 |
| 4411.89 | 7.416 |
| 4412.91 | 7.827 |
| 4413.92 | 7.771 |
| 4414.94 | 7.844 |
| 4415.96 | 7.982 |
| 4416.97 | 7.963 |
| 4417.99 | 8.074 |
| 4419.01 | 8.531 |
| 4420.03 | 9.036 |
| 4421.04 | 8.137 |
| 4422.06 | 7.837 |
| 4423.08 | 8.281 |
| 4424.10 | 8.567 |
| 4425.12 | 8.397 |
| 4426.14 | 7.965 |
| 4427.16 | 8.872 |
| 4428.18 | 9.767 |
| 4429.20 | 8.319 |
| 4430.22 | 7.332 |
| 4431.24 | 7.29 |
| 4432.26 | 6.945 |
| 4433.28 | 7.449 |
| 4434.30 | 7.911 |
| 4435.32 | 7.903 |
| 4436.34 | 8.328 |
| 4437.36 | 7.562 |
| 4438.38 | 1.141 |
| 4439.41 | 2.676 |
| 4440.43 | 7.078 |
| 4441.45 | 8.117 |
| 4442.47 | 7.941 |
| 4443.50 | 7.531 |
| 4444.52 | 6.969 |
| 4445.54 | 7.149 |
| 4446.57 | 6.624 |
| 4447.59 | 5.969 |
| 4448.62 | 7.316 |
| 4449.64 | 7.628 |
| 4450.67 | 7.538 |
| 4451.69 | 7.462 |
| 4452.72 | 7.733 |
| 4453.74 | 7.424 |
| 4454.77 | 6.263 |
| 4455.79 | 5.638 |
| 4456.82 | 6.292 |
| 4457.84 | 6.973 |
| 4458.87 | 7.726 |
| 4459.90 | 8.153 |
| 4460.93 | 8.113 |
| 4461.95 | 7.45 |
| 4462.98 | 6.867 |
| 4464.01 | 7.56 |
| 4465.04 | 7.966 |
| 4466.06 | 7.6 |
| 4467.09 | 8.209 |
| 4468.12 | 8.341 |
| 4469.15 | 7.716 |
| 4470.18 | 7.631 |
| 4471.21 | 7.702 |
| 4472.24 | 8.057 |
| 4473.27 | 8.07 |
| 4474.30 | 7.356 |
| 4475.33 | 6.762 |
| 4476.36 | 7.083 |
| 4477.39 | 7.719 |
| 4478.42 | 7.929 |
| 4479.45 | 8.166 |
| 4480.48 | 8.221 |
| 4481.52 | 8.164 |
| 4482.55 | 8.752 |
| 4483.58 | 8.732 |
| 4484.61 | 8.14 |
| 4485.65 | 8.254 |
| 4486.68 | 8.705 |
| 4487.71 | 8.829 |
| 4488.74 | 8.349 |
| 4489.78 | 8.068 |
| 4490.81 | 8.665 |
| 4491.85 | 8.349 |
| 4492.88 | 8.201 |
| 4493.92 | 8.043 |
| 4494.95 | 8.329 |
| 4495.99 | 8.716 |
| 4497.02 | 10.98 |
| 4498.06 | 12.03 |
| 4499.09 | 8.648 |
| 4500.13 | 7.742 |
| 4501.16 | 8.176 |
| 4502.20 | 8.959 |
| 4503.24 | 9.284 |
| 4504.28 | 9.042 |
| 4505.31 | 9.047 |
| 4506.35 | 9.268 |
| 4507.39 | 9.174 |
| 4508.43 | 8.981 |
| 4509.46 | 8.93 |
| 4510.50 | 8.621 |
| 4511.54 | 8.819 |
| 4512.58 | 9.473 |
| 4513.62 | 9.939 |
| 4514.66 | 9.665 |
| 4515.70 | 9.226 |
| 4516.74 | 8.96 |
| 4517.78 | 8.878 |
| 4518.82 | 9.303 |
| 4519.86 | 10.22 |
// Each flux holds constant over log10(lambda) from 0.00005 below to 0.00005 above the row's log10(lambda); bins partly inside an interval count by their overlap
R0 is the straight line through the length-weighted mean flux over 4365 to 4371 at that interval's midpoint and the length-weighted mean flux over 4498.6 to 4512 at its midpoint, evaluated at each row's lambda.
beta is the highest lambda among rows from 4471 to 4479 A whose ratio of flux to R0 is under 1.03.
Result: 4478.42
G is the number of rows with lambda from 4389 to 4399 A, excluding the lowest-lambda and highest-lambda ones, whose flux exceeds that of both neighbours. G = 2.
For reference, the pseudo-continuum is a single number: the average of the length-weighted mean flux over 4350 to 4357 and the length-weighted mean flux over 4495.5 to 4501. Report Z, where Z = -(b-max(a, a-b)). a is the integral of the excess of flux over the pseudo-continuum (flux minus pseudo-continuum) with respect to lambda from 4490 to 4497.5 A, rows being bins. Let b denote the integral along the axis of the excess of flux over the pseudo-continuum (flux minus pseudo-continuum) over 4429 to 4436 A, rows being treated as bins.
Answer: 23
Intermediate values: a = -8.7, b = -16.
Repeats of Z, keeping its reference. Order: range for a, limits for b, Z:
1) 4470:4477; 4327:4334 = -17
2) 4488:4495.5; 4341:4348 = -16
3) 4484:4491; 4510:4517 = -1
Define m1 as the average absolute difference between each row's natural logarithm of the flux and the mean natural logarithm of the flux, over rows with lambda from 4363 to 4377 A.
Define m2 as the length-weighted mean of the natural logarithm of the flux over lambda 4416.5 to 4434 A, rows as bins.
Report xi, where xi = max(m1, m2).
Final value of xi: 2.10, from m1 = 0.041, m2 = 2.10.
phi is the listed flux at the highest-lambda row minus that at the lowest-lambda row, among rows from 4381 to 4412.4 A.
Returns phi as -1.2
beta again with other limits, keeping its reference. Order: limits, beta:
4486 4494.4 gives 4493.92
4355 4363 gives 4362.39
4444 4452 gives 4451.69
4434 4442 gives 4441.45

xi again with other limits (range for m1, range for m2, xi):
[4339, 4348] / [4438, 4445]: 1.63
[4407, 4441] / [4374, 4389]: 2.16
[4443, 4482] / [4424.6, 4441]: 1.88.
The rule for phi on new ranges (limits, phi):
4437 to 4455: -1.3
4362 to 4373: -0.6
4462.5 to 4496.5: 1.8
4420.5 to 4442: 0.0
